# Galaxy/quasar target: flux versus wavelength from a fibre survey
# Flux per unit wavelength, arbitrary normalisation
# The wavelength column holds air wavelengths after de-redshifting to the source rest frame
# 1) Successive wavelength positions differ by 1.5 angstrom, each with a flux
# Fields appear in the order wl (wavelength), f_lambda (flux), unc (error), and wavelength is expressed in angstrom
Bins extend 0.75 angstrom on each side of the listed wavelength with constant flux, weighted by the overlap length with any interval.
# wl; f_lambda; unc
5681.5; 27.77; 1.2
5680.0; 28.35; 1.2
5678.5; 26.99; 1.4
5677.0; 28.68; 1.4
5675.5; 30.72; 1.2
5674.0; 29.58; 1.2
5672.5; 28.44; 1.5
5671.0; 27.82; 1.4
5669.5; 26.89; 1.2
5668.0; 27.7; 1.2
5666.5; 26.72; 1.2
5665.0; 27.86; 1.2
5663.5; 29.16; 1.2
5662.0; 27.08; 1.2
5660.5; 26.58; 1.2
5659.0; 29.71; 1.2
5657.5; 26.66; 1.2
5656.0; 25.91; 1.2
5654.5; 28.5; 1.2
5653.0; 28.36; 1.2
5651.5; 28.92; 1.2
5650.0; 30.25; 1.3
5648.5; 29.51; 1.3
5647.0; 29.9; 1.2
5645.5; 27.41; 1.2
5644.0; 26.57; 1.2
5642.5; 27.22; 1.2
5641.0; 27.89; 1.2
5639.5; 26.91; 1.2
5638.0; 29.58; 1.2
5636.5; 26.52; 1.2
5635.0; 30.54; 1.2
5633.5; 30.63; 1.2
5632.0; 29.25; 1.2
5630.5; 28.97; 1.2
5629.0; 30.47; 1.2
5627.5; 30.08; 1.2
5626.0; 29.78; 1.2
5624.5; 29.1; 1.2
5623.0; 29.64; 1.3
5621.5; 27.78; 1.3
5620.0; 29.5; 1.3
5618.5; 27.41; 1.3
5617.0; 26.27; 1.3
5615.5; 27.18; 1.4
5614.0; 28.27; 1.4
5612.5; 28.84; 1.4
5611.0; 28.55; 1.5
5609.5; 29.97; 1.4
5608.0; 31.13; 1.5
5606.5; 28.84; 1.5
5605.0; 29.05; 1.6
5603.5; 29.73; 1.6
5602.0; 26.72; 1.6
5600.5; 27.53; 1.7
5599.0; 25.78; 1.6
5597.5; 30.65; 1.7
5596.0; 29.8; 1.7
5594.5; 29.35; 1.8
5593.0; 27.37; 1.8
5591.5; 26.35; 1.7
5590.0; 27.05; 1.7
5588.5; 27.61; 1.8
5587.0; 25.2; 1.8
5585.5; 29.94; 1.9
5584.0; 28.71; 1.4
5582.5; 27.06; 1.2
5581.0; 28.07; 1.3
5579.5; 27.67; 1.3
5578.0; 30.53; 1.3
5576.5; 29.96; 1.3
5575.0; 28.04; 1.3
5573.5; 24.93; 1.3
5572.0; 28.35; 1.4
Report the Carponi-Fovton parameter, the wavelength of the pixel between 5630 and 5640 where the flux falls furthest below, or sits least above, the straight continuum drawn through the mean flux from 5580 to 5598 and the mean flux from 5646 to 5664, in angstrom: 5636.5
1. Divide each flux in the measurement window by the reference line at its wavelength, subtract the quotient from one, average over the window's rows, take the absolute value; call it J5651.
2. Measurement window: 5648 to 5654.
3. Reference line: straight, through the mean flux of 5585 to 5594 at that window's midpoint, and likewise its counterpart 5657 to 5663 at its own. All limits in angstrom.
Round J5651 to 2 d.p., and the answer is 0.06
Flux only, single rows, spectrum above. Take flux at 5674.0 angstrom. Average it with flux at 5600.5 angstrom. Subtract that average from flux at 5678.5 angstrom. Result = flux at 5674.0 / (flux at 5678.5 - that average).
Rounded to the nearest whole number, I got -19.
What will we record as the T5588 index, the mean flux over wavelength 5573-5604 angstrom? 28.0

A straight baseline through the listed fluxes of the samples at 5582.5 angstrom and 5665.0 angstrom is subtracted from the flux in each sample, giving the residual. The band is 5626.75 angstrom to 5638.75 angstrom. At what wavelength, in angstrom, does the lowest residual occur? 5636.5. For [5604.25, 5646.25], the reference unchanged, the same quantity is 5617.0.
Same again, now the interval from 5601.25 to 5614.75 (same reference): 5602.0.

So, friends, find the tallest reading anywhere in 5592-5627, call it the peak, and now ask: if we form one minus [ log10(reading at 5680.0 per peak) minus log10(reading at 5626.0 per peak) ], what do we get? 1.02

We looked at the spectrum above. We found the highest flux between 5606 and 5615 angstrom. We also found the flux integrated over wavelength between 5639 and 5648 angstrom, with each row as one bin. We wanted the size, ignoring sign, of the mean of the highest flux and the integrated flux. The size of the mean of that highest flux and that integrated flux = 140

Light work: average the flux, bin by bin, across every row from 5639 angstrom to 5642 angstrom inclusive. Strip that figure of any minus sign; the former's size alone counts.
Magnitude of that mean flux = 27.4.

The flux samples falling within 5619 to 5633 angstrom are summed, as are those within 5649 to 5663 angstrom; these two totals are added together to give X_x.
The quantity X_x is 517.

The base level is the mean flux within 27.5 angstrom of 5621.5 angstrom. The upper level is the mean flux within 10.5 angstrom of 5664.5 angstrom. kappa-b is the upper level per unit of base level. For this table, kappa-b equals 0.97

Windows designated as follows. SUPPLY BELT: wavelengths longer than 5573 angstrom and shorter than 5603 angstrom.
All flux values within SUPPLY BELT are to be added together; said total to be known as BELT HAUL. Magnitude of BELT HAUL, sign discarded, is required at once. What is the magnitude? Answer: 558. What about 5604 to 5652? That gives 922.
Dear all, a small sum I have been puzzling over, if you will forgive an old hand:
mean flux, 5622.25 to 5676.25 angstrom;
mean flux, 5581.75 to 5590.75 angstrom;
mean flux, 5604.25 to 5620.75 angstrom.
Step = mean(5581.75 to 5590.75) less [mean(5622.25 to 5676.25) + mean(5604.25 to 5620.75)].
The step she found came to -29.6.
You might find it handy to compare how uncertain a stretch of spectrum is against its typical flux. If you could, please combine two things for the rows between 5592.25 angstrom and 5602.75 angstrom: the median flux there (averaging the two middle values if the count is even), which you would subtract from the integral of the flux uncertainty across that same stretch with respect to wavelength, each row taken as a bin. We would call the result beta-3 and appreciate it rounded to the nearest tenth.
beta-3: -9.7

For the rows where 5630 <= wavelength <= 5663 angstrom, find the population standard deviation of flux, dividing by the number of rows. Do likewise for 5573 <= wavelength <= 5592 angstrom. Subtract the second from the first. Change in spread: -0.20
